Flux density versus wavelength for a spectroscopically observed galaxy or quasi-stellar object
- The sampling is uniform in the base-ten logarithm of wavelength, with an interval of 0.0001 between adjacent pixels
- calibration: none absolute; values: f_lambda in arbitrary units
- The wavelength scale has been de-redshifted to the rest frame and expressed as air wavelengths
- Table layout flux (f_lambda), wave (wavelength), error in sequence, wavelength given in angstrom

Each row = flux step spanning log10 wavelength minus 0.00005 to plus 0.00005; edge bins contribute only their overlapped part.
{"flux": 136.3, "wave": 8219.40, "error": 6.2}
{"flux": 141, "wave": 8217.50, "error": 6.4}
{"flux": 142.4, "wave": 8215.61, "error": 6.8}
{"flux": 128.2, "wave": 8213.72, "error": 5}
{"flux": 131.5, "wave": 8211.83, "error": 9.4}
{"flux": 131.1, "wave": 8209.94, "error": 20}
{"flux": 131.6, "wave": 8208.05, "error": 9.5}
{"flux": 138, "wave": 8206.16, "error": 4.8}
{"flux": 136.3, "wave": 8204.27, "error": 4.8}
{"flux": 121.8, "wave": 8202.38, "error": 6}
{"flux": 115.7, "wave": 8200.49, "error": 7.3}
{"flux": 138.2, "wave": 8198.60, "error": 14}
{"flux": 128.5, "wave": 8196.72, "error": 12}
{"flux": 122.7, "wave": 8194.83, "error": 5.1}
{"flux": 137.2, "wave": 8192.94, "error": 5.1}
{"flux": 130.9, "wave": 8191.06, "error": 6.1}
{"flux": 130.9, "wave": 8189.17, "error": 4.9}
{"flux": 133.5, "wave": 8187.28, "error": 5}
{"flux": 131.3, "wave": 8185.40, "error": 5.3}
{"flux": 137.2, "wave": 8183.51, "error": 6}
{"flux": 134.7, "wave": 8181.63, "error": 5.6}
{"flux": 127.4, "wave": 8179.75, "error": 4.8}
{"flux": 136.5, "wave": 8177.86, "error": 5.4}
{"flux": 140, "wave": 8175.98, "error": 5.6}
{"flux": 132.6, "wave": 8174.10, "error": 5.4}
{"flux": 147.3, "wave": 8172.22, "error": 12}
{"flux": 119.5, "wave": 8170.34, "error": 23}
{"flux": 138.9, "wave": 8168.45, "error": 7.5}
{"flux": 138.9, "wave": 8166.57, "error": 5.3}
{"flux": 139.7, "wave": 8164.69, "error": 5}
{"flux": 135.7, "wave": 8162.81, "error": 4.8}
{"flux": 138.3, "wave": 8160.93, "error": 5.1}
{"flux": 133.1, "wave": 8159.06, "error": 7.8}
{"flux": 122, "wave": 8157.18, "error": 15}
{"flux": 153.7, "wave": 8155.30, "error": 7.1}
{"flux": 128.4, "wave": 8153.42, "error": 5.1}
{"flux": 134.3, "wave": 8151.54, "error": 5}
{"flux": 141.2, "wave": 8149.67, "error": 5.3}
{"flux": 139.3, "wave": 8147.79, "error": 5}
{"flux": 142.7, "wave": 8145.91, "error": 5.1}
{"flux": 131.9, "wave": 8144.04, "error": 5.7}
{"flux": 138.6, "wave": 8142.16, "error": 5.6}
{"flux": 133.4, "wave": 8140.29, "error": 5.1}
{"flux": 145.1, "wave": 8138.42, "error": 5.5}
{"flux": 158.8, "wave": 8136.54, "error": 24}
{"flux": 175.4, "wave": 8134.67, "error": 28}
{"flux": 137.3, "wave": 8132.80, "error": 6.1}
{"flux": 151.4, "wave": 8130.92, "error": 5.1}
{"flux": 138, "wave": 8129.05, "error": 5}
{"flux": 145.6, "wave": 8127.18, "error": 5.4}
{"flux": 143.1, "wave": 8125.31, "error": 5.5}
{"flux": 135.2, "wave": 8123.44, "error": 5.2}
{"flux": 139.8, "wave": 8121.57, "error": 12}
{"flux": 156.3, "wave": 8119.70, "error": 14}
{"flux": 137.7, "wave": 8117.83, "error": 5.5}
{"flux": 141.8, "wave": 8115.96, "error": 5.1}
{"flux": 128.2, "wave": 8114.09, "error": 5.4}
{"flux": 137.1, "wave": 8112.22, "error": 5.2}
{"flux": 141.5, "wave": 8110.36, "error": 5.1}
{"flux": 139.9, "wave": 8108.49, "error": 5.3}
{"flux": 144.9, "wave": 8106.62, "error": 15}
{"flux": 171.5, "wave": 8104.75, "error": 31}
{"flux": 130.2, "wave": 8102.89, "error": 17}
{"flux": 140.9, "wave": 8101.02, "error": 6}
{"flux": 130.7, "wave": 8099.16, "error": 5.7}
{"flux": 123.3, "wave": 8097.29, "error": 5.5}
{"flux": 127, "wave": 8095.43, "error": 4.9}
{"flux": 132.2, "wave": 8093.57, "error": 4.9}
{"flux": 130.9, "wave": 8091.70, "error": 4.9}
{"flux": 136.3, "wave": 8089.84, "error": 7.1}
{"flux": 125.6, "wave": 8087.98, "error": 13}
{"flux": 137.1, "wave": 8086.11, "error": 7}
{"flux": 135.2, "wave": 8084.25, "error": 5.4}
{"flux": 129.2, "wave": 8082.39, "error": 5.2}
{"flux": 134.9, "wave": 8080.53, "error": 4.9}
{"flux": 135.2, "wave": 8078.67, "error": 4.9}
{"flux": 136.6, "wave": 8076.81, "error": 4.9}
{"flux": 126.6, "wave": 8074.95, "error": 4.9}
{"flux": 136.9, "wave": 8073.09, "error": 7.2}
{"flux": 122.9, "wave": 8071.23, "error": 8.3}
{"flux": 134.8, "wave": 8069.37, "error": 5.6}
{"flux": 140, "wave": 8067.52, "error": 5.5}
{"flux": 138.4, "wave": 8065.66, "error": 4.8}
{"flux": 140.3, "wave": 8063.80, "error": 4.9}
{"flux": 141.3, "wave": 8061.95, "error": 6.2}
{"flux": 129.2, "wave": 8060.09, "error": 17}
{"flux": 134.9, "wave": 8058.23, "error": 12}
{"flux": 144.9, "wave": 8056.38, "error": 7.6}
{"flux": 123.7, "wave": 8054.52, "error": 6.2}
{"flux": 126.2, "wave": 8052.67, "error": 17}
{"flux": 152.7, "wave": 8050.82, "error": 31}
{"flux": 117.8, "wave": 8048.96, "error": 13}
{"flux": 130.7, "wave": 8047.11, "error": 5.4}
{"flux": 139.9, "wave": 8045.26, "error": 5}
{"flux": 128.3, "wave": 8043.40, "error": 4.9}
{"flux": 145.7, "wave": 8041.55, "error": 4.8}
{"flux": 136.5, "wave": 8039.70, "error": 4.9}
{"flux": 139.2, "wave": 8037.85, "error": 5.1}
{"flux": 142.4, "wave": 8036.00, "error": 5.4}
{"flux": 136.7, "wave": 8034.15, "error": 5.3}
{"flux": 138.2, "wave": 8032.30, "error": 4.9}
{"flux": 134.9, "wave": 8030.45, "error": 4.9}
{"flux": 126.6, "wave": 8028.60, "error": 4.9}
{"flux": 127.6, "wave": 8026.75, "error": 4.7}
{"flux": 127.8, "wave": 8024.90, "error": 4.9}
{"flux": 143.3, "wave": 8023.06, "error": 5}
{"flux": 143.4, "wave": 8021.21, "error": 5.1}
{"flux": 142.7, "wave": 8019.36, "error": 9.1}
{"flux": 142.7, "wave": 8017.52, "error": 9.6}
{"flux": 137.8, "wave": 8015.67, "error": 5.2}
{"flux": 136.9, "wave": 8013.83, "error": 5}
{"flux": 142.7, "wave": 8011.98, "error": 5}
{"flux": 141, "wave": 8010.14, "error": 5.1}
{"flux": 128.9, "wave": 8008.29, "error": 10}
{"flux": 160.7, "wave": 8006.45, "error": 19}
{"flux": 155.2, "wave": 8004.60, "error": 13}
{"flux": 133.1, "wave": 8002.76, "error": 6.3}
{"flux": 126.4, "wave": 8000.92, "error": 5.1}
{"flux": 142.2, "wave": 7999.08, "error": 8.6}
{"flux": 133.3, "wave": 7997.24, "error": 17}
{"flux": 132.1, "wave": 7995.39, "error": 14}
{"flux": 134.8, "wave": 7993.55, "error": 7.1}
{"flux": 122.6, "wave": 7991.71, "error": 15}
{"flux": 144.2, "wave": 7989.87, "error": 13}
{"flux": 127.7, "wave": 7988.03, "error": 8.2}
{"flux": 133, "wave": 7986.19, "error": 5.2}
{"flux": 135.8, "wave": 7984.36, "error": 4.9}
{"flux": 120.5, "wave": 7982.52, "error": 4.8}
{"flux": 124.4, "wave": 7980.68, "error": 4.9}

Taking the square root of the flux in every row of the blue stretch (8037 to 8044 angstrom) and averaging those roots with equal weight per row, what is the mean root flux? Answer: 11.7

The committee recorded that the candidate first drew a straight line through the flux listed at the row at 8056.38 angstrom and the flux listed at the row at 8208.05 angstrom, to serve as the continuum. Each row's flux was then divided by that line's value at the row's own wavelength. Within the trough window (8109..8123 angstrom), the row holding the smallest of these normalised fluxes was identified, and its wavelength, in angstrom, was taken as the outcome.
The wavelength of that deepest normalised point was 8114.09 angstrom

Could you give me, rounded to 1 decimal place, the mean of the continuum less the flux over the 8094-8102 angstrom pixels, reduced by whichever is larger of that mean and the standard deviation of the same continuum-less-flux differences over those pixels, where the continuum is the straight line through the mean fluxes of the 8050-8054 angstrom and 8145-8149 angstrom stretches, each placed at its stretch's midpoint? 0.0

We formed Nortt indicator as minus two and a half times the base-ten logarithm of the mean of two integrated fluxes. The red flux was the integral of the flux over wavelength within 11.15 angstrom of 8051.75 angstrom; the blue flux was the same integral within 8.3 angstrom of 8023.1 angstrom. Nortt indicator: -8.6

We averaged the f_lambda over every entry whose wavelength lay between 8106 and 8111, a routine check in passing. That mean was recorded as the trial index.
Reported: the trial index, 142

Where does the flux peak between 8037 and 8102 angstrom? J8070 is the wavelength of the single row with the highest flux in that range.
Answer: 8050.82 angstrom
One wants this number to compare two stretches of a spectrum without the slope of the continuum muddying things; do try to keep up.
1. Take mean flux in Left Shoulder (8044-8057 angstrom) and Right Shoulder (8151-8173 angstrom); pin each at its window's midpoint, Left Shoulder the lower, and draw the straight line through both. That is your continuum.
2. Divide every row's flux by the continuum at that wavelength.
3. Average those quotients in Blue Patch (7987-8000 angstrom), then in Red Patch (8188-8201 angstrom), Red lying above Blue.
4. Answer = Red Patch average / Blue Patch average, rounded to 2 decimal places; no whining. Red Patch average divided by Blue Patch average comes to 0.94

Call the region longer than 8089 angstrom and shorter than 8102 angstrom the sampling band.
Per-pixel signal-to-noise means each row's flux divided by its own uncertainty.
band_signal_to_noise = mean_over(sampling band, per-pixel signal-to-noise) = 24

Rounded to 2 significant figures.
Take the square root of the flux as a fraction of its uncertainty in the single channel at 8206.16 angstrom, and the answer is 5.4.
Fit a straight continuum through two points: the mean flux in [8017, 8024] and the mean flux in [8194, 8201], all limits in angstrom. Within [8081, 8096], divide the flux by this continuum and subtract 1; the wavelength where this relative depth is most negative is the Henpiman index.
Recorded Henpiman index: 8087.98 angstrom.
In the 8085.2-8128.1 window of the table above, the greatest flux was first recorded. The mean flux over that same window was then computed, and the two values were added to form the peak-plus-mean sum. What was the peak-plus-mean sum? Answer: 310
